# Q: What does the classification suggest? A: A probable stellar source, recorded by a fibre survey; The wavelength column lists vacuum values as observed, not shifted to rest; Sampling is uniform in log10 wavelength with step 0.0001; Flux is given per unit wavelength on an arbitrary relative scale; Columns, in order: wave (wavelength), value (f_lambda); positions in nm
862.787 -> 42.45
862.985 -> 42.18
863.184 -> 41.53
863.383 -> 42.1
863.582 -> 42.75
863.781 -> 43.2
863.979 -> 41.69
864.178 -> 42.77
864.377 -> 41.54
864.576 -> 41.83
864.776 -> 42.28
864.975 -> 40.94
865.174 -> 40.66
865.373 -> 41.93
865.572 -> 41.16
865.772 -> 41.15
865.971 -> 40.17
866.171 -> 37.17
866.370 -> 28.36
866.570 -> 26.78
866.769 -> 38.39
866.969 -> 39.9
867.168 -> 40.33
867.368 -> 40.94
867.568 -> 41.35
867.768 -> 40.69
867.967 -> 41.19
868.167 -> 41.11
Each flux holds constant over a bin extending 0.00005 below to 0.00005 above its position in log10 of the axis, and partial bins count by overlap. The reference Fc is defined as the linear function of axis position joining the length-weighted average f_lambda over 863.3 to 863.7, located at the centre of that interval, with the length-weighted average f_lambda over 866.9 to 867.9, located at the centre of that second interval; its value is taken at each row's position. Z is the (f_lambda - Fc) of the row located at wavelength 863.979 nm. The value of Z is -0.54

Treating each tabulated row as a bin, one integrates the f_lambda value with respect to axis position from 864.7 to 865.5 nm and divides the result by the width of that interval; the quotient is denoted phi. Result 41.5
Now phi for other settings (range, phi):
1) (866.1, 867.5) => 36.1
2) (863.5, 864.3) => 42.6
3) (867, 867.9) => 40.8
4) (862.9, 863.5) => 41.9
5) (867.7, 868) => 41.0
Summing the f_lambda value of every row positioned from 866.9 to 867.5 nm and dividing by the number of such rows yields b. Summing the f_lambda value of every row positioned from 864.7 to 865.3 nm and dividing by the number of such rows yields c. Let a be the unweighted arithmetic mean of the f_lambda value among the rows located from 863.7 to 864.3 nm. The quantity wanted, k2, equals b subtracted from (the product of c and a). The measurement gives 1717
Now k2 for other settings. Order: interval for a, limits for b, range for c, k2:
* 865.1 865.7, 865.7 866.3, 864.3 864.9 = 1688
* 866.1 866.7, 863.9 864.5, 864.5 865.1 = 1241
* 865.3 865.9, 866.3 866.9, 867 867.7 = 1662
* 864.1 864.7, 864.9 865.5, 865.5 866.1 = 1675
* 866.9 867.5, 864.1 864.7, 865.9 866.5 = 1381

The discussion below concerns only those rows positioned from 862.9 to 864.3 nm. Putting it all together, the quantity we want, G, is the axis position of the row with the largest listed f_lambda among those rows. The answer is 863.781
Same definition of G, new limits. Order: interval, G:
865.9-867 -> 865.971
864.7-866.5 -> 864.776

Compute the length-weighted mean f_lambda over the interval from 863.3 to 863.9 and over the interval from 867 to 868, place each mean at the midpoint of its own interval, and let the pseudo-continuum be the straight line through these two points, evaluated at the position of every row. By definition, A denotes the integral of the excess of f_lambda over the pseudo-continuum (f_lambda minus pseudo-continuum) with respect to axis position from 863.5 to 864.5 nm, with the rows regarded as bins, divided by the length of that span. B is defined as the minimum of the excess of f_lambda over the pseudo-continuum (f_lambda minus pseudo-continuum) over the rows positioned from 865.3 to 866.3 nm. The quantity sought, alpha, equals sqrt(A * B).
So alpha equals 0.80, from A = -0.1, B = -4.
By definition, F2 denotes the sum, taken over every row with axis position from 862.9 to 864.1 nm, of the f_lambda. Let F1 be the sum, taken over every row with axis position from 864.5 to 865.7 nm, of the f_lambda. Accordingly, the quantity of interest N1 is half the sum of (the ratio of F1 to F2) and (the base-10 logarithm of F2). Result 1.69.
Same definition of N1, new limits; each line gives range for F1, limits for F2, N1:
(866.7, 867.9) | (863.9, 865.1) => 1.68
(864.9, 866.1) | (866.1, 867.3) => 1.75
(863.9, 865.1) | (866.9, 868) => 1.71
